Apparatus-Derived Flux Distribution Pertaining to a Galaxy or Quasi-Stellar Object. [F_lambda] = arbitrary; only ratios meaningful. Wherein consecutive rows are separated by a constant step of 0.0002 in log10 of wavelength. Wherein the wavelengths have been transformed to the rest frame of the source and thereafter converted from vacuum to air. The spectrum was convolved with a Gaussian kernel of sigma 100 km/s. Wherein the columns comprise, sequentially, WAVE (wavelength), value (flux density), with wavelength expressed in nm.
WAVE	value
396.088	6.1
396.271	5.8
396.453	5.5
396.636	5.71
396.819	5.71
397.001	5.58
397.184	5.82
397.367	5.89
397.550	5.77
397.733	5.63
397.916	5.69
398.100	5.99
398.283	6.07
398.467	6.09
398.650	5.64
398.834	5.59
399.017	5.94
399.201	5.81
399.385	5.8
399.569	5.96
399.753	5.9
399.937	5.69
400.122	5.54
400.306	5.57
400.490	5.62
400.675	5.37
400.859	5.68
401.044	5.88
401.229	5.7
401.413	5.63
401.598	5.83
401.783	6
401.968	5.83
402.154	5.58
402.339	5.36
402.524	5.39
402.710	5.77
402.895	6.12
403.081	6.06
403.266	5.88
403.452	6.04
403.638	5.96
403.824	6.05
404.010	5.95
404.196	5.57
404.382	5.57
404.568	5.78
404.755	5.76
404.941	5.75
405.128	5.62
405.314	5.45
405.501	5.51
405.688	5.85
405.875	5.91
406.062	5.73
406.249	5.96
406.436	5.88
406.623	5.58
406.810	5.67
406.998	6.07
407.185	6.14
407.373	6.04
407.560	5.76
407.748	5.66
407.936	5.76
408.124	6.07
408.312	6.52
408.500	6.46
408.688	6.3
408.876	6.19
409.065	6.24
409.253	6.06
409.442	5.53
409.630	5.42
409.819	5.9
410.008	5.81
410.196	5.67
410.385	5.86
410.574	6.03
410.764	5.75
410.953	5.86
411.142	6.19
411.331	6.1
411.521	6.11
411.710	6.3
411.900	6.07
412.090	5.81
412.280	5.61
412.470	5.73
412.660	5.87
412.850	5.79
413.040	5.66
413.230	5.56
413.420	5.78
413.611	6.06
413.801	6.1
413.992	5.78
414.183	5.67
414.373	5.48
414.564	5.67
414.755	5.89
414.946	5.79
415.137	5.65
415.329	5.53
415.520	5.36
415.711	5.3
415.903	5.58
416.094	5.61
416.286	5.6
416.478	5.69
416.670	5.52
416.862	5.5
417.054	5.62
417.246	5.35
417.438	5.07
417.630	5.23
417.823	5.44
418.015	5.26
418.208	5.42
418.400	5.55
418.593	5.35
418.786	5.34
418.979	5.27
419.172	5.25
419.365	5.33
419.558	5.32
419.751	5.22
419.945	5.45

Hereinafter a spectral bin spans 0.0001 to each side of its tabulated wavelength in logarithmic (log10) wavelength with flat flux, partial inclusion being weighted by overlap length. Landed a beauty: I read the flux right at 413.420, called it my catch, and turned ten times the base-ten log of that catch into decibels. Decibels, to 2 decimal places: 7.62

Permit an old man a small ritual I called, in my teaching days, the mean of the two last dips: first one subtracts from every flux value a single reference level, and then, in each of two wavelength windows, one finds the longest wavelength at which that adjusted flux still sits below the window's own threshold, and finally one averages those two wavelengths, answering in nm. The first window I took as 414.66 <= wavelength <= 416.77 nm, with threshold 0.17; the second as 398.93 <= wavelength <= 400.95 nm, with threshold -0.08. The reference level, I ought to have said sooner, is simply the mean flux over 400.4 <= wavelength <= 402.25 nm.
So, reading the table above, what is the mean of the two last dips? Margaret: 408.67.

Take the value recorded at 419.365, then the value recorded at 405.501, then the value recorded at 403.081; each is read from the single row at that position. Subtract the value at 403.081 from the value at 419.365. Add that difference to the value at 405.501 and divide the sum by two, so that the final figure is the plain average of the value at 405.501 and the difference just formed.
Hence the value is 2.39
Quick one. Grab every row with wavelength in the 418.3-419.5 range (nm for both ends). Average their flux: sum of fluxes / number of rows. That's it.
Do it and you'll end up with 5.35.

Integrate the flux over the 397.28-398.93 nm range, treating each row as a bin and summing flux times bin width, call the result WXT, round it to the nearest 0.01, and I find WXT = 9.60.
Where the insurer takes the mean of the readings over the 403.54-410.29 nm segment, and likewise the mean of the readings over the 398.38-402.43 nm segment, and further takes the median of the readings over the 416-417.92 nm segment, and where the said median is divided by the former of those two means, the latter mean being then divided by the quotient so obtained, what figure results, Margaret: 6.10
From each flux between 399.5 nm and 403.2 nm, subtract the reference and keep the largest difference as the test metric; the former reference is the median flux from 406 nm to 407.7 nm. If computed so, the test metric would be 0.24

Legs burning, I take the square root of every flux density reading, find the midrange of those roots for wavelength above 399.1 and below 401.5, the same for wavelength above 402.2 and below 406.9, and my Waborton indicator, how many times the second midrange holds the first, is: 1.01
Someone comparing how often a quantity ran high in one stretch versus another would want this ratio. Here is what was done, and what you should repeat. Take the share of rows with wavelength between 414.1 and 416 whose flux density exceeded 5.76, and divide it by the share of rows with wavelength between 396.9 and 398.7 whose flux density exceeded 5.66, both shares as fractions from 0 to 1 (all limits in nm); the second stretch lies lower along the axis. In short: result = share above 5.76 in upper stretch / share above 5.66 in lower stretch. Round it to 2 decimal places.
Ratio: 0.29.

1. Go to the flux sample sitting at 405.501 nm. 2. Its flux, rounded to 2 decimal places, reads 5.51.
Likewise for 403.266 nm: 5.88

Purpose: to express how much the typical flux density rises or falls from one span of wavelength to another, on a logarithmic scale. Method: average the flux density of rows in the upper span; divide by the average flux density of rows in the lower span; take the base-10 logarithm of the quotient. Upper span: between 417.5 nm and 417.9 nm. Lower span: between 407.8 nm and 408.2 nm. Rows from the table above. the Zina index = -0.04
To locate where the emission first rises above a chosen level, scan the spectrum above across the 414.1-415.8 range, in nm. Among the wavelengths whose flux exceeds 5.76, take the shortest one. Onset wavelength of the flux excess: 414.755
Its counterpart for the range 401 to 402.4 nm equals 401.044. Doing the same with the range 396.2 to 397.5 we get 396.271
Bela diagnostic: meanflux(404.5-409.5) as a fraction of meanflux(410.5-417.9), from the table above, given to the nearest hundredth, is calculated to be 1.03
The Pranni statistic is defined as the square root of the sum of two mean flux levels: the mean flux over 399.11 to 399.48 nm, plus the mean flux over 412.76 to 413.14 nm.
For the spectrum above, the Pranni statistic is 3.40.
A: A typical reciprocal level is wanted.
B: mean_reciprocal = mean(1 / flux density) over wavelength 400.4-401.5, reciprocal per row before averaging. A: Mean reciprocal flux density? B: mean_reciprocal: 0.177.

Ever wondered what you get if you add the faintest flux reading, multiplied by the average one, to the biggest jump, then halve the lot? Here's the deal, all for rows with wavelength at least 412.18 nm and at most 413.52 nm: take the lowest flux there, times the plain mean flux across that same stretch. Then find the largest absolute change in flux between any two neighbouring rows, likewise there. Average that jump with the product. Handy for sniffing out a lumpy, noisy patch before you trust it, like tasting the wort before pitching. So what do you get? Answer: 16.0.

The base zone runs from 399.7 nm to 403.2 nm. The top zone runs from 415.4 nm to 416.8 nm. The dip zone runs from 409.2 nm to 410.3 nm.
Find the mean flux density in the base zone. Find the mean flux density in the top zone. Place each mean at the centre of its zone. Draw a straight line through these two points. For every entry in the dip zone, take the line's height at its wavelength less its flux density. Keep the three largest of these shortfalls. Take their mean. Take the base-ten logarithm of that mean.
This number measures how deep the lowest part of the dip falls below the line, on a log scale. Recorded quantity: -1.2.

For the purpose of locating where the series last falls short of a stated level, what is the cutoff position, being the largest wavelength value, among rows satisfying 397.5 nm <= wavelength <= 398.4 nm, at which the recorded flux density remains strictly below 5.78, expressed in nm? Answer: 397.916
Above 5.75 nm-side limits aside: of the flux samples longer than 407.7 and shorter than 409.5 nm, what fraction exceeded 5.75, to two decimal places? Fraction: 0.80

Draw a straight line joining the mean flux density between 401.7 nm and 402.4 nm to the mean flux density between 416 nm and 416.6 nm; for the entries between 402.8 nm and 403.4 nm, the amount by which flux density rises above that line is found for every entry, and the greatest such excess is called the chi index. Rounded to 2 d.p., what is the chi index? 0.43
